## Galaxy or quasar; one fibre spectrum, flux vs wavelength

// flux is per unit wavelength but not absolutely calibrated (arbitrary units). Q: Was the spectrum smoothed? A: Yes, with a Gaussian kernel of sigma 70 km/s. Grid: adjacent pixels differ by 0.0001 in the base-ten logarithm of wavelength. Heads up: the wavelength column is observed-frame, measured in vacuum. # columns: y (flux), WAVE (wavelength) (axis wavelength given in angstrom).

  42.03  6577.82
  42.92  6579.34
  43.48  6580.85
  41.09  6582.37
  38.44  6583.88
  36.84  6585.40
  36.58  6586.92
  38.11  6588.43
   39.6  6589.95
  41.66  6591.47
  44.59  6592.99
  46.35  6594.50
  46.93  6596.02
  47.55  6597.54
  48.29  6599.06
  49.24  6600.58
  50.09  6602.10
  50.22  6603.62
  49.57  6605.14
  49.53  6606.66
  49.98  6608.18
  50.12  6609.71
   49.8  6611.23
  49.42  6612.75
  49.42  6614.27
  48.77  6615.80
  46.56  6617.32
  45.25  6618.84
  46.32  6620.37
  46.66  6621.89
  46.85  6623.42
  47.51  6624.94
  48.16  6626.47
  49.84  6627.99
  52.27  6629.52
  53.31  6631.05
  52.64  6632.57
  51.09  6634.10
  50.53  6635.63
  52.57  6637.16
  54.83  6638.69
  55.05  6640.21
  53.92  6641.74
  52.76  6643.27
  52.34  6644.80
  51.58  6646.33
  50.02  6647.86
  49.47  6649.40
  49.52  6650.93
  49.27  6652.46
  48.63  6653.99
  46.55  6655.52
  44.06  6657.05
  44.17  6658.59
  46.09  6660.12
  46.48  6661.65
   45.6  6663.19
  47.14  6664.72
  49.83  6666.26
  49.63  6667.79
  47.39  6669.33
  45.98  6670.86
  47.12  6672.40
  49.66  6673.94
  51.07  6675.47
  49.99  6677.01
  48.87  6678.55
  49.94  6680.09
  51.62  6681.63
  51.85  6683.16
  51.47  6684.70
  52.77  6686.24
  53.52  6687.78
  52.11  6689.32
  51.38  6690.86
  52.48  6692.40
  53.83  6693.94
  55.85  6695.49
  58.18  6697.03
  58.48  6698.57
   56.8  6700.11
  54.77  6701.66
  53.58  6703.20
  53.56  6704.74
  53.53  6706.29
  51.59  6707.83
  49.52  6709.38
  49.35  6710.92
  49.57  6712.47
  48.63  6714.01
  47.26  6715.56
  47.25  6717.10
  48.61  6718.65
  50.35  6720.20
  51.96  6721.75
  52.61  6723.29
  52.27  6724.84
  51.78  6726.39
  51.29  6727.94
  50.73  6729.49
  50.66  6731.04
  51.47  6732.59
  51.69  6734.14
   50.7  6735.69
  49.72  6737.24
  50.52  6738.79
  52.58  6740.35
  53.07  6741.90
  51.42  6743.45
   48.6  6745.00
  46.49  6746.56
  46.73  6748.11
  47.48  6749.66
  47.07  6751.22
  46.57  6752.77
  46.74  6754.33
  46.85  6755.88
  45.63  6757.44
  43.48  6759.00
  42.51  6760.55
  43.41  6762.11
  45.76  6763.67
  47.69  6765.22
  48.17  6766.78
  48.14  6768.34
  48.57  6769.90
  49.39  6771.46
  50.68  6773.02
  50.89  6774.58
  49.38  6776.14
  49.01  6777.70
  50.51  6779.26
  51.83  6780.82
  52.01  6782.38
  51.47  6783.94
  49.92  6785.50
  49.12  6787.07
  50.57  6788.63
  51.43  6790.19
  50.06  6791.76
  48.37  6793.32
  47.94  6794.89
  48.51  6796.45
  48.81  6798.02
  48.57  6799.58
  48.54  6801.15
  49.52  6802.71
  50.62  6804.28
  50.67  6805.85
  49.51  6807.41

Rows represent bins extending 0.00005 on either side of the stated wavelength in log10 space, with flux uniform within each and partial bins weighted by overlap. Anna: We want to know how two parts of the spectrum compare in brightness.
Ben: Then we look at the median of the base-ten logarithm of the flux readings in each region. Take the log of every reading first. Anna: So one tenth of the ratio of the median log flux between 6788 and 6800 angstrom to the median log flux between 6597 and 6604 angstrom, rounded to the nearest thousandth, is 0.100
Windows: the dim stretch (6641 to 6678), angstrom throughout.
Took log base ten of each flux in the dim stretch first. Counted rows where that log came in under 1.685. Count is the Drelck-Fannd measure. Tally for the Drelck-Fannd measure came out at 10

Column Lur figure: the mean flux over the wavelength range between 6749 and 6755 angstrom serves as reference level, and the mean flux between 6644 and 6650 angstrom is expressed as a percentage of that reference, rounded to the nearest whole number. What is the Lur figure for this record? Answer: 108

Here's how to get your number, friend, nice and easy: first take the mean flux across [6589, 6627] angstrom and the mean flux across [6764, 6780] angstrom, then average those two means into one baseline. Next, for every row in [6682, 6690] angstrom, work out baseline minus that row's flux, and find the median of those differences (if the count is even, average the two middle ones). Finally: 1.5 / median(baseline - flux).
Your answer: -0.4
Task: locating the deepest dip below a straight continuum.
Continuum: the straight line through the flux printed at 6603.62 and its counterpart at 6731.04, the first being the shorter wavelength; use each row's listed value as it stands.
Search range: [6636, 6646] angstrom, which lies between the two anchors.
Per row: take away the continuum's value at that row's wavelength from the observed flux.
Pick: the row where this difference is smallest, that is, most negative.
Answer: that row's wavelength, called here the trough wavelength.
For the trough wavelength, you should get 6644.80 angstrom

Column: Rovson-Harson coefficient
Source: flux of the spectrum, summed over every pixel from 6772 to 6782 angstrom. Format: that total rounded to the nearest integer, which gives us 302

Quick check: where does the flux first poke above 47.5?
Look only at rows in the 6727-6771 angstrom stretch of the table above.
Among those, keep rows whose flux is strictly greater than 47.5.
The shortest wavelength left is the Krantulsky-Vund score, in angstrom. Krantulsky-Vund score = 6727.94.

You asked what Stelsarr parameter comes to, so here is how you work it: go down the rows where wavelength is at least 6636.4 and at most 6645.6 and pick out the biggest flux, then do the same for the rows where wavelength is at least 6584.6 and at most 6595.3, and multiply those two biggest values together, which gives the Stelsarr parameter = 2552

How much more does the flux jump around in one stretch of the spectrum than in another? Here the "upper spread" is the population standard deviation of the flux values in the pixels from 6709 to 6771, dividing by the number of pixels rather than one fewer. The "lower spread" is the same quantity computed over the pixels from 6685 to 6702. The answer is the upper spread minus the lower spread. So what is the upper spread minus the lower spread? 0.28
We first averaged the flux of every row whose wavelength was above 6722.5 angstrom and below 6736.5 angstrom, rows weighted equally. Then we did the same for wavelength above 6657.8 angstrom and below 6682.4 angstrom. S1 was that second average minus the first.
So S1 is -3.3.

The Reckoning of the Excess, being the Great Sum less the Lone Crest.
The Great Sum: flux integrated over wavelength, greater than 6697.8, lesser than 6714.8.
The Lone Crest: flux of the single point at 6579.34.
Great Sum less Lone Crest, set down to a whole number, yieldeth 852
